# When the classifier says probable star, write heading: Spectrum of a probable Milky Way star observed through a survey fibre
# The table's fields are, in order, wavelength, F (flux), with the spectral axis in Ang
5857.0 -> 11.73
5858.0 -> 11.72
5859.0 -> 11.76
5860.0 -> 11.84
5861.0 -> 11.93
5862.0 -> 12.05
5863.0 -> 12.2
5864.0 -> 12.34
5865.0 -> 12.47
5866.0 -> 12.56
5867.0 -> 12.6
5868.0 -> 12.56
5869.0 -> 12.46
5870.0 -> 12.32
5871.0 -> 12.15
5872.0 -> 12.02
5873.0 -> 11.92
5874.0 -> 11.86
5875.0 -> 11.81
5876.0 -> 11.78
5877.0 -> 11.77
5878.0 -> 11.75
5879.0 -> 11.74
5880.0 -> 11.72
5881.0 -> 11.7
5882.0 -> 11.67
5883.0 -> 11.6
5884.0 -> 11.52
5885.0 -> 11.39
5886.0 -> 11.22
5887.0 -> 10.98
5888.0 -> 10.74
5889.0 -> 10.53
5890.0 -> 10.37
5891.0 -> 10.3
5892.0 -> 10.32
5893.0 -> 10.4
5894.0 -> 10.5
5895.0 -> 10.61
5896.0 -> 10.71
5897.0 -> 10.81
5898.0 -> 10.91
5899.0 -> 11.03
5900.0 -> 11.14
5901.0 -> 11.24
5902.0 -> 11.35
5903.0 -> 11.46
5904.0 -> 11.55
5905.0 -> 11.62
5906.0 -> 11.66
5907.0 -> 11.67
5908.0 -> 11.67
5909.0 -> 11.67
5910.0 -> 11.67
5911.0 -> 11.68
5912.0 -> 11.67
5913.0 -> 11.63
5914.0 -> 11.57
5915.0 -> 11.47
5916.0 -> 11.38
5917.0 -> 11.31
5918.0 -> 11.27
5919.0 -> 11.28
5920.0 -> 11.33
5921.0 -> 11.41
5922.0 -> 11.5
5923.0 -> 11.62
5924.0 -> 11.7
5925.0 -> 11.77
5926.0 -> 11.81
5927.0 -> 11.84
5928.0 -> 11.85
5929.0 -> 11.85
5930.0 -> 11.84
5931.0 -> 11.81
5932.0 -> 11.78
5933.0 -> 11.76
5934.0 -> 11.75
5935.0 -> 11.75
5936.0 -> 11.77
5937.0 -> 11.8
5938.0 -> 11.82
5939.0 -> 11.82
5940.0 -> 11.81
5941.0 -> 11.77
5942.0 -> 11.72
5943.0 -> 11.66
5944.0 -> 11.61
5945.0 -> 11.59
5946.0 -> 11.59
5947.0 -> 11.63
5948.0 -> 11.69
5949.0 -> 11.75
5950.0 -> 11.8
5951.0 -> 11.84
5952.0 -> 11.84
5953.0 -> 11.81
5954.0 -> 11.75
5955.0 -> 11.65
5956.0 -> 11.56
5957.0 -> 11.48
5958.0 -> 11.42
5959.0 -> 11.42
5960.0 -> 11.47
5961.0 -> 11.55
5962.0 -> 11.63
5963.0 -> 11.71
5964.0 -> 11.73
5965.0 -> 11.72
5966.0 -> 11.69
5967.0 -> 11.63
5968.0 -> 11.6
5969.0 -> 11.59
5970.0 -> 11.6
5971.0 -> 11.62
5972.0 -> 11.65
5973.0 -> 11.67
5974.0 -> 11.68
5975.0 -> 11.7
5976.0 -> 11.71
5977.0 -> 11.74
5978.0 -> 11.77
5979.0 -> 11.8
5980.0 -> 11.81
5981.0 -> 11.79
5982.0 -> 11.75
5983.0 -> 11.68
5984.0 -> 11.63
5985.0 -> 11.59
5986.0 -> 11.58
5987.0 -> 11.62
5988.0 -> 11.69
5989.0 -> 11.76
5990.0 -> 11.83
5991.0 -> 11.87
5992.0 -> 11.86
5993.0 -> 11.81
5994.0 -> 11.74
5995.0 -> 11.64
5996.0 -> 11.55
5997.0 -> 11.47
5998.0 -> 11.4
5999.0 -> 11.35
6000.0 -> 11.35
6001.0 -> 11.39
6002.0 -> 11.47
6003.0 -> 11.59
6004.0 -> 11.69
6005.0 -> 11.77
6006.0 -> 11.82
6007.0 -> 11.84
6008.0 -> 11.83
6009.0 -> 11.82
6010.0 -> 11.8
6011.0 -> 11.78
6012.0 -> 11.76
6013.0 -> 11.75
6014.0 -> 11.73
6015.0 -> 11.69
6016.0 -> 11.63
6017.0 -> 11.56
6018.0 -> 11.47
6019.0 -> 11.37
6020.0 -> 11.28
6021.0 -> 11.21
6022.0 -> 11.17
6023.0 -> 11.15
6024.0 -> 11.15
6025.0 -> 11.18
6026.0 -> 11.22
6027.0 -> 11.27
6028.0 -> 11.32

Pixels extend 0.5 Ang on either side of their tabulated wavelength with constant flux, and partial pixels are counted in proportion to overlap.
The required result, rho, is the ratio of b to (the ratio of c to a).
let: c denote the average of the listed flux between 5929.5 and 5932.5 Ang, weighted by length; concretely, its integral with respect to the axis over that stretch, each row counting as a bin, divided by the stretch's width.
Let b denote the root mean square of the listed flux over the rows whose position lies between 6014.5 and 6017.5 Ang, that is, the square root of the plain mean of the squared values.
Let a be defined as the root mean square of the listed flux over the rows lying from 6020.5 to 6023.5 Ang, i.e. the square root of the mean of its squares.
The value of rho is 11.0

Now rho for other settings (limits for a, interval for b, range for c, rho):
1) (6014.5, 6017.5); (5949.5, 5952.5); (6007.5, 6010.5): 11.6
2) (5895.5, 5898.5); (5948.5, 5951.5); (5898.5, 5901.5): 11.5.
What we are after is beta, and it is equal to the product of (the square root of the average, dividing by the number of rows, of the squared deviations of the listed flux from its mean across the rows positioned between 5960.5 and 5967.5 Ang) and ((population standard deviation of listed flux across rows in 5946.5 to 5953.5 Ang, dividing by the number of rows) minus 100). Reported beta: -6.0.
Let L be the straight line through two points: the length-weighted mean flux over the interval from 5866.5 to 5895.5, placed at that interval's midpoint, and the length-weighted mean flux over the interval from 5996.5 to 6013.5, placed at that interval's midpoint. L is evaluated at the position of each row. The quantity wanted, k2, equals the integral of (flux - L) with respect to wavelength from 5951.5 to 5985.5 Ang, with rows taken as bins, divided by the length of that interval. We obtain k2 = 0.07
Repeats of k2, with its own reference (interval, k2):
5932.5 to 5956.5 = 0.18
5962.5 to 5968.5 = 0.10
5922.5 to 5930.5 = 0.26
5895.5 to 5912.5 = -0.11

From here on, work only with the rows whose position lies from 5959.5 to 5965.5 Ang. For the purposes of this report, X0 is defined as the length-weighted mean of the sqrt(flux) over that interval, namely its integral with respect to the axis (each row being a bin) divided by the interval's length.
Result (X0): 3.41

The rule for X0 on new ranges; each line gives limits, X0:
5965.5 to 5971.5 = 3.41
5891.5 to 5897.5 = 3.25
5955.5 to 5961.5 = 3.39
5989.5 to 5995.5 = 3.43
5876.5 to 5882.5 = 3.42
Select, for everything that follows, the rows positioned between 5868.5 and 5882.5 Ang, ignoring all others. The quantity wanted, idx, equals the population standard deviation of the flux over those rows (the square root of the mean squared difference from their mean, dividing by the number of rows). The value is 0.24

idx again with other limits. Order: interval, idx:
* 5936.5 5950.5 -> 0.09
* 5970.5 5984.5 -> 0.06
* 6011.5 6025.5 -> 0.24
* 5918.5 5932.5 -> 0.20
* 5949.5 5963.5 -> 0.15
